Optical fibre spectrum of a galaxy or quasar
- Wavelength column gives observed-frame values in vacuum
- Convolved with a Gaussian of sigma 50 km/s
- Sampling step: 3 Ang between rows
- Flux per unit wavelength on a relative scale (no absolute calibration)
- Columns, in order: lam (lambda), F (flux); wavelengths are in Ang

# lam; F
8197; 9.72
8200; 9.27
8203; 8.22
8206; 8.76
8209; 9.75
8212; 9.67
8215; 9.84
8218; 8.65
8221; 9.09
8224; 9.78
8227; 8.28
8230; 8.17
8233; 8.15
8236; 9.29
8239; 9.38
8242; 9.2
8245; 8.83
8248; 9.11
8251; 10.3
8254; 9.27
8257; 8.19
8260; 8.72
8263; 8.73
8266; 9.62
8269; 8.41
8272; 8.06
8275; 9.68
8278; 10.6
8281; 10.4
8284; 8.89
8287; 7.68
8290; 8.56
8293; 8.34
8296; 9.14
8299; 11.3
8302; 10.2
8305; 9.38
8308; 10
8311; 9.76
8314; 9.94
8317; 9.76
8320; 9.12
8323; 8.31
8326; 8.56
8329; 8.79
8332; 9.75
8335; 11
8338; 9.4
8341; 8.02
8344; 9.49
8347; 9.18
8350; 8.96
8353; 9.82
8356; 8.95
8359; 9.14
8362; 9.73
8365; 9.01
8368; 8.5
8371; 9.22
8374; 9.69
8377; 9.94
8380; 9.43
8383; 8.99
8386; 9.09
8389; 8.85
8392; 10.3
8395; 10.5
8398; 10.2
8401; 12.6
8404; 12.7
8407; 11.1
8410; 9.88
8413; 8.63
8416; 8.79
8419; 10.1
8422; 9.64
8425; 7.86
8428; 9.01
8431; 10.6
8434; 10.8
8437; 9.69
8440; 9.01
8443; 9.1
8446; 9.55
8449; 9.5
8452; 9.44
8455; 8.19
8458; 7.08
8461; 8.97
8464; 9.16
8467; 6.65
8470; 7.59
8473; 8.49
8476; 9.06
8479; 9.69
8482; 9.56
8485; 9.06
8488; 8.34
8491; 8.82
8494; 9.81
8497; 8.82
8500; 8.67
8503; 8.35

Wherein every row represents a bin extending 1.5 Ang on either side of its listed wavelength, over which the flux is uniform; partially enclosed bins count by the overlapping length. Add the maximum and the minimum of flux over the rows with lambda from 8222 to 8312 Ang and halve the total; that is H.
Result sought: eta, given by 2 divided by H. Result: 0.211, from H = 9.5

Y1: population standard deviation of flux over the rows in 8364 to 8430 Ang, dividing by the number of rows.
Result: 1.2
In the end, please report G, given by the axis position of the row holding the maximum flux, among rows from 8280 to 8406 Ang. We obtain 8404 Ang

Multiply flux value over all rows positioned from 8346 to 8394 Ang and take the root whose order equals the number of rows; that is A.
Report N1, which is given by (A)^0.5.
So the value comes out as 3.05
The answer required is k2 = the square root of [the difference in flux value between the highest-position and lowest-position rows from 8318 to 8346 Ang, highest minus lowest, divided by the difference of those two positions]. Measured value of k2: 0.124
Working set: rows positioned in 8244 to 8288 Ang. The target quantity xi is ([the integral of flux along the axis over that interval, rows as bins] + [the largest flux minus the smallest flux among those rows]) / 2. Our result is 202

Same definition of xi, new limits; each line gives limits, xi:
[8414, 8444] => 143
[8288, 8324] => 172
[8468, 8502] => 152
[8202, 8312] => 506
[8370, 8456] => 422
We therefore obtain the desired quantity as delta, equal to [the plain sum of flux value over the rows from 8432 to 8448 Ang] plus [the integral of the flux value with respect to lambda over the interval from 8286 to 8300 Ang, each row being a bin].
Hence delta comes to 174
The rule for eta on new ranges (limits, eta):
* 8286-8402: 0.197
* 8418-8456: 0.214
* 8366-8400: 0.211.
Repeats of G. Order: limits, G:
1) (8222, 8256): 8251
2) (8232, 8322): 8299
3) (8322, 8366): 8335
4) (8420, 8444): 8434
